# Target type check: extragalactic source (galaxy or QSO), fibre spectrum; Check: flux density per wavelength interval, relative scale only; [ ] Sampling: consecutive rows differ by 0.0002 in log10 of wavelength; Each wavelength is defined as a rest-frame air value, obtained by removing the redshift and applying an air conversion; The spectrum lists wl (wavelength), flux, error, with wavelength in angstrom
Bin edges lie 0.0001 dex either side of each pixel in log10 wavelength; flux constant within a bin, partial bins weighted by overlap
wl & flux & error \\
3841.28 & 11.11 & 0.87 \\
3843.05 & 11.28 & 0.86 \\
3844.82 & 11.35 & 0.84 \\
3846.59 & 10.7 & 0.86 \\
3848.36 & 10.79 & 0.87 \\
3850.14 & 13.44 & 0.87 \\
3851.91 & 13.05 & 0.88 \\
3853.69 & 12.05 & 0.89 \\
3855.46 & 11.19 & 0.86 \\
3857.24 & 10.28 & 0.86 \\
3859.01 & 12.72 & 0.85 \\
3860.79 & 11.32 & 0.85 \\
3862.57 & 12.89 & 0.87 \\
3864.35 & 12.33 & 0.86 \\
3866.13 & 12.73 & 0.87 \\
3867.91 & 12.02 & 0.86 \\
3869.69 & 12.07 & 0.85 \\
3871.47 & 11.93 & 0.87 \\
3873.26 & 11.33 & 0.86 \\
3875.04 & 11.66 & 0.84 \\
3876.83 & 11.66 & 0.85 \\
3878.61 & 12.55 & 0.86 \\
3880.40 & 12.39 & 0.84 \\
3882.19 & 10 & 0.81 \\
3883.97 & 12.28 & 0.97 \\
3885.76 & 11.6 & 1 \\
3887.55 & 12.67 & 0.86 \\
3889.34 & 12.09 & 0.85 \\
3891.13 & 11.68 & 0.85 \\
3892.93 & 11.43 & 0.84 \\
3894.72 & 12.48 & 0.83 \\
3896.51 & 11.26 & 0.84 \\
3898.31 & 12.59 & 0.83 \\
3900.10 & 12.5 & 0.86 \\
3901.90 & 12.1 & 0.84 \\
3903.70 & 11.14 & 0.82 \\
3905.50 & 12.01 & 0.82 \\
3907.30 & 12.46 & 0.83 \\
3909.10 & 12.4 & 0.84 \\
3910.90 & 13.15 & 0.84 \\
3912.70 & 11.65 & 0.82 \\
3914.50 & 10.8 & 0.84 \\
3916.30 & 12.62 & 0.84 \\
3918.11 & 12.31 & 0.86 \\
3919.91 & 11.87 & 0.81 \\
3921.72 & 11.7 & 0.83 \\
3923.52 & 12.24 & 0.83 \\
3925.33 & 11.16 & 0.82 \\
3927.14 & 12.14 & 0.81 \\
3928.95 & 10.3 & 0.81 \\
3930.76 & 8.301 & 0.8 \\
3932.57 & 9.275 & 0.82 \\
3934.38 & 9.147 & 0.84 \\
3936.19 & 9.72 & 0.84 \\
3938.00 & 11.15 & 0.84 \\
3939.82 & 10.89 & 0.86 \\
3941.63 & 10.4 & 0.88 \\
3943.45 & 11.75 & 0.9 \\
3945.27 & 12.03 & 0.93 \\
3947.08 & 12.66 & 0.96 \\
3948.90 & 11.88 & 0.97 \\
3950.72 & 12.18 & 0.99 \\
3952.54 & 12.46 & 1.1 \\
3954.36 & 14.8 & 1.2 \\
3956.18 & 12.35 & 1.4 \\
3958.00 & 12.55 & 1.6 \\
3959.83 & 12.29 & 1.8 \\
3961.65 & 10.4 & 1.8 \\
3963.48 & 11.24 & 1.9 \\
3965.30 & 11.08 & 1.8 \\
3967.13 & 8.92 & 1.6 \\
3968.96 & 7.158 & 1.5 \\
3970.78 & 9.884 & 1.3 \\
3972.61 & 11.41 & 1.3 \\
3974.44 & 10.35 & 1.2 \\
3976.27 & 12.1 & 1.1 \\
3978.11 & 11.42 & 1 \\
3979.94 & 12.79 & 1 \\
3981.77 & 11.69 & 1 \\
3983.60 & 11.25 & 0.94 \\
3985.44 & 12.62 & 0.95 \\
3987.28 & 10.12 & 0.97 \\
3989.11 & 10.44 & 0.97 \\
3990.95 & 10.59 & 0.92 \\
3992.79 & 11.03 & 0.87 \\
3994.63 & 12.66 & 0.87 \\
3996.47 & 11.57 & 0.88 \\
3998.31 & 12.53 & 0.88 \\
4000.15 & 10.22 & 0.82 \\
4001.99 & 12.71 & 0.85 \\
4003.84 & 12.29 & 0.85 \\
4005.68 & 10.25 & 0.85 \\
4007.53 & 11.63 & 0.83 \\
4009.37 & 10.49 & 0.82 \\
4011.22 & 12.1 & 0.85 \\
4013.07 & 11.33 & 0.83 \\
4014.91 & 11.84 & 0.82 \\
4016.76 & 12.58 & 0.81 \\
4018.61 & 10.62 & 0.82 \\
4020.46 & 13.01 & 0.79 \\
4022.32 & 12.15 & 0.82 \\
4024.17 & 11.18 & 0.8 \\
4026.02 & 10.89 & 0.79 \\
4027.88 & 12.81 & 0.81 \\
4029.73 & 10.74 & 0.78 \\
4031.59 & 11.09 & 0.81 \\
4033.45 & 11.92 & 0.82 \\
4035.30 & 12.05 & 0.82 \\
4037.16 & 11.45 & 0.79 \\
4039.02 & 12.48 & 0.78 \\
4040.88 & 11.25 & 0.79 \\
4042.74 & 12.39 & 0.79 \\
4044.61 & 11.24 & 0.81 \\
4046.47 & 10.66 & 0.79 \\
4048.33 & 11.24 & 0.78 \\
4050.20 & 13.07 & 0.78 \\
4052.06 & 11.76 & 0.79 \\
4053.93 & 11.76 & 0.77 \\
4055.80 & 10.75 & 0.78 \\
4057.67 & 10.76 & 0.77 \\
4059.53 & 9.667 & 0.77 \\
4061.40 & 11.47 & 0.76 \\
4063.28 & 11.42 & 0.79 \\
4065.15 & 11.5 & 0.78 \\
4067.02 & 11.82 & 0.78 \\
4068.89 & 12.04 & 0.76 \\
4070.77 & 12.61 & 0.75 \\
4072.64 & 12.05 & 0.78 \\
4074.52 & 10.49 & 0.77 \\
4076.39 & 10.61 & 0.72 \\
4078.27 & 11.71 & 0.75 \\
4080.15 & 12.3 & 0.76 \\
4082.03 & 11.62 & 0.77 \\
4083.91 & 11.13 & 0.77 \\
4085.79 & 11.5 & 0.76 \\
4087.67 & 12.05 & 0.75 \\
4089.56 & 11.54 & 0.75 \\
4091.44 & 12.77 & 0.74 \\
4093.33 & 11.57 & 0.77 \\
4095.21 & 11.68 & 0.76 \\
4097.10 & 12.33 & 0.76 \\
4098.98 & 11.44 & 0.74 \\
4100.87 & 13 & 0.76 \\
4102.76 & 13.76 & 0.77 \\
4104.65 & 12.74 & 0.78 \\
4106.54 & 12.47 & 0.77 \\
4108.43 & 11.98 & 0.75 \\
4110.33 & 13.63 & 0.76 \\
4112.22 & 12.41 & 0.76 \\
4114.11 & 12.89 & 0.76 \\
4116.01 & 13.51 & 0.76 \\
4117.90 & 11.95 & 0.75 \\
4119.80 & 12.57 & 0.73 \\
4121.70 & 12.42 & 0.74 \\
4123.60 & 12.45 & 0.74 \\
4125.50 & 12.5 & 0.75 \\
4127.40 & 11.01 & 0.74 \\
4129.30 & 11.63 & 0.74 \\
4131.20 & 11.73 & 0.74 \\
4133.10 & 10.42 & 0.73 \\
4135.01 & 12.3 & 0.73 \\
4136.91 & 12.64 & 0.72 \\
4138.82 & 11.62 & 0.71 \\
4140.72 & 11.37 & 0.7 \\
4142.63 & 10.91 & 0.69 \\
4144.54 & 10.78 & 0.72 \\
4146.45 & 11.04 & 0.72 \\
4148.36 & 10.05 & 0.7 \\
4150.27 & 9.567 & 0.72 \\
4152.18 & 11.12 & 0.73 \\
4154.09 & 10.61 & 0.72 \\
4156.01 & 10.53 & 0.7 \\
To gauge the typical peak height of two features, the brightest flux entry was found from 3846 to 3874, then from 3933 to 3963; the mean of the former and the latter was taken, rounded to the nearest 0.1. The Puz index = 14.1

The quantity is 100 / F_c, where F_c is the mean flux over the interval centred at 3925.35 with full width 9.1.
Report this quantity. 8.7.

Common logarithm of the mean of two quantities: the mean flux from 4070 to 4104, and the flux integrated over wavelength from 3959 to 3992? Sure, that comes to 2.27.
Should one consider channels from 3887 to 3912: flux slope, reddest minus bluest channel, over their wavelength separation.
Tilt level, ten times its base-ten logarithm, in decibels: -17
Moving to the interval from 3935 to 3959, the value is -9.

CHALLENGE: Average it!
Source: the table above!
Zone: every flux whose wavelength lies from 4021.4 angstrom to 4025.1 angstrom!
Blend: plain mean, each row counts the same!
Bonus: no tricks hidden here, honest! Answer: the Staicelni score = 11.7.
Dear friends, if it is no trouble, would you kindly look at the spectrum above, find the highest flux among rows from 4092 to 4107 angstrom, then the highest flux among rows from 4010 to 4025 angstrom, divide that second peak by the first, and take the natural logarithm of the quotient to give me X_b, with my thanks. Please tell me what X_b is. -0.056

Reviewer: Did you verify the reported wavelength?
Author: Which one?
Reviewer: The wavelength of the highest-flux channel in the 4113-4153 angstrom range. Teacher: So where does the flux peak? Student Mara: 4116.01 angstrom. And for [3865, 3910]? 3866.13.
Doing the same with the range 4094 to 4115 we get 4102.76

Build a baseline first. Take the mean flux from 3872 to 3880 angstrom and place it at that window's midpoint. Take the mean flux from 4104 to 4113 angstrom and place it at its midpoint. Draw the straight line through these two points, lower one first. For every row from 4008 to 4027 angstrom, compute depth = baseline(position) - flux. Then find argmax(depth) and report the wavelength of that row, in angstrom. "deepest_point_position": 4009.37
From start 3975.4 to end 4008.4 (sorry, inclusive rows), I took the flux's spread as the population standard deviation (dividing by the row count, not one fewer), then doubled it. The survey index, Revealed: 1.83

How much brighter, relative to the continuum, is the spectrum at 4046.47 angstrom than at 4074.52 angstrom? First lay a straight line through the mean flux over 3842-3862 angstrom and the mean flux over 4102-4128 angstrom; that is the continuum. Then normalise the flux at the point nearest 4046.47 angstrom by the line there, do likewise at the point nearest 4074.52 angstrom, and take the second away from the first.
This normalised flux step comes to 0.021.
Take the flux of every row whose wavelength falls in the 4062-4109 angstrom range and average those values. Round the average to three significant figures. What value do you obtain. 11.9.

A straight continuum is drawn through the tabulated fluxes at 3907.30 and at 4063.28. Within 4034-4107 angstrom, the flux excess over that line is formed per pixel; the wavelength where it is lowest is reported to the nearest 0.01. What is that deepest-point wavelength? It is 4059.53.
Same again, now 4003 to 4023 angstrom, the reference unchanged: 4005.68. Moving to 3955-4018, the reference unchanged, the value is 3968.96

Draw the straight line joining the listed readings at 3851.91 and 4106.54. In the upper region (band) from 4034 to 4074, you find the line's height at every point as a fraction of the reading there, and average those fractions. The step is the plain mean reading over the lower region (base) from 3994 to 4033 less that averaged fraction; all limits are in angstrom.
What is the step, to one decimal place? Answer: 10.6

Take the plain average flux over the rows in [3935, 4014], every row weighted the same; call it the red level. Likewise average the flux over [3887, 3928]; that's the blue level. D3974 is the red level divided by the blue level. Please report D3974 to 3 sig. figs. 0.947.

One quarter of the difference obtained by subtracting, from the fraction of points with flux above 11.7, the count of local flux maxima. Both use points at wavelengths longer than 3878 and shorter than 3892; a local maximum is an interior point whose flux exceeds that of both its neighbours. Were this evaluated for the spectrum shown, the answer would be -0.34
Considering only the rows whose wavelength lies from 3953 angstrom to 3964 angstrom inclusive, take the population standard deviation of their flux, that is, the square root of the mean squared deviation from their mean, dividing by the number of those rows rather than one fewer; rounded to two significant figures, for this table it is 1.4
